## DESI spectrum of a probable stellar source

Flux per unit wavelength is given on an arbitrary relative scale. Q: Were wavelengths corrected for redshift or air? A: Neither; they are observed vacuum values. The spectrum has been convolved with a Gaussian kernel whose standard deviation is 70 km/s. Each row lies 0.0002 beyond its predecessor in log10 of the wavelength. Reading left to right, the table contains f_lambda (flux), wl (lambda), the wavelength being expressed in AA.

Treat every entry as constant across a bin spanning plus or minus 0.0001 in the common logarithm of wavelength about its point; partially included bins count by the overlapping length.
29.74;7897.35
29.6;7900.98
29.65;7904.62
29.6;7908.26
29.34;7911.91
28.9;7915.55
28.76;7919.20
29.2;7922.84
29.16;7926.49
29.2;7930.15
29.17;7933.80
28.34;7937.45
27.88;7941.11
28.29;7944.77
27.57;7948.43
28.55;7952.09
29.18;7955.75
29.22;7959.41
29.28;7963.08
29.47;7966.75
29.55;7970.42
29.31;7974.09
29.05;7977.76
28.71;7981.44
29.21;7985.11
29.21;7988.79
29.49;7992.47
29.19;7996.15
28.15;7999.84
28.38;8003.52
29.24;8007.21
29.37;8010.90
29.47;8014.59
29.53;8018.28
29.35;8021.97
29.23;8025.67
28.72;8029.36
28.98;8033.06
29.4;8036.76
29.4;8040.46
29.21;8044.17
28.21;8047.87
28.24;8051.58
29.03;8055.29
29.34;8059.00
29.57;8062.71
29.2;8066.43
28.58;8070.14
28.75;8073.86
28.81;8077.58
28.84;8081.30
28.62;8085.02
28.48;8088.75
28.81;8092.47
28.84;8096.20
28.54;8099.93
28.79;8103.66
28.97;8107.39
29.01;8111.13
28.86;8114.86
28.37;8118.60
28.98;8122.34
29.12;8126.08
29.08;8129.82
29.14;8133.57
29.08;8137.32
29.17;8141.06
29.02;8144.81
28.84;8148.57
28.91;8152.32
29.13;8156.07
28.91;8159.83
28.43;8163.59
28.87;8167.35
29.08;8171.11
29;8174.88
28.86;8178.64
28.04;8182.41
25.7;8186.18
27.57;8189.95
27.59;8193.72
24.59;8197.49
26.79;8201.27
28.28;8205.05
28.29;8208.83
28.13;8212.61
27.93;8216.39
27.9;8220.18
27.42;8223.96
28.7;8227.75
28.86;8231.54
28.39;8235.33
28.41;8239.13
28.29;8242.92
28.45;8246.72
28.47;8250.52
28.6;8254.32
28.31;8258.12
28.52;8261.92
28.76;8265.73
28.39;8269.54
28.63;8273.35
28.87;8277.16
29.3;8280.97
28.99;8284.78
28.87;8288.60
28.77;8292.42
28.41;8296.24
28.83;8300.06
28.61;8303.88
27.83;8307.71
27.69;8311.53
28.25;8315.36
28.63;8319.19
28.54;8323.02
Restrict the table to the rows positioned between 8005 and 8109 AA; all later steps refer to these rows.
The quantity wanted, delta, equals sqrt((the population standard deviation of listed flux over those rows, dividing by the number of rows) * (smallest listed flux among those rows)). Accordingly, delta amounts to 3.3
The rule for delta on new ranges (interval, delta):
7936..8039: 3.8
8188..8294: 4.6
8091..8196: 4.3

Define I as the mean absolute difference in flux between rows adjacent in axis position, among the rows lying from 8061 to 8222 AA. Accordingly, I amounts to 0.45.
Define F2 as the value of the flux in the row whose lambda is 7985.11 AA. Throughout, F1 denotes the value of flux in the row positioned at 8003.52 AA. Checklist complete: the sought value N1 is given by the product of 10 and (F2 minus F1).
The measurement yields 8.3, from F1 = 28.38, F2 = 29.21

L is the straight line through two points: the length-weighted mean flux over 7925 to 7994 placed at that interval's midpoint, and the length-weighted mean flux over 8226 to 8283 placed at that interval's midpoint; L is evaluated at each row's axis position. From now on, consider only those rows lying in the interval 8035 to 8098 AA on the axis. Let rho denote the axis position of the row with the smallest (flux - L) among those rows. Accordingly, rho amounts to 8047.87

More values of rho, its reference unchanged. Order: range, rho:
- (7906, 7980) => 7948.43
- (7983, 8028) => 7999.84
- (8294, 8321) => 8311.53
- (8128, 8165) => 8163.59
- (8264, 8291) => 8269.54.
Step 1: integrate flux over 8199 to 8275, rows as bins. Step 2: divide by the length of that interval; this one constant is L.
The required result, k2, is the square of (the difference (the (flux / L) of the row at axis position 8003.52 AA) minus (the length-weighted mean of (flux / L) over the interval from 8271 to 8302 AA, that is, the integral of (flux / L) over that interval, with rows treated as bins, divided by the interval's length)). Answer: 0.0003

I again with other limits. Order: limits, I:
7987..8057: 0.36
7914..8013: 0.36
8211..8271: 0.28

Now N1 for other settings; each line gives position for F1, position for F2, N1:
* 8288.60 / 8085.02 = -2.5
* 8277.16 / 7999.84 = -7.2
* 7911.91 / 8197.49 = -47.5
